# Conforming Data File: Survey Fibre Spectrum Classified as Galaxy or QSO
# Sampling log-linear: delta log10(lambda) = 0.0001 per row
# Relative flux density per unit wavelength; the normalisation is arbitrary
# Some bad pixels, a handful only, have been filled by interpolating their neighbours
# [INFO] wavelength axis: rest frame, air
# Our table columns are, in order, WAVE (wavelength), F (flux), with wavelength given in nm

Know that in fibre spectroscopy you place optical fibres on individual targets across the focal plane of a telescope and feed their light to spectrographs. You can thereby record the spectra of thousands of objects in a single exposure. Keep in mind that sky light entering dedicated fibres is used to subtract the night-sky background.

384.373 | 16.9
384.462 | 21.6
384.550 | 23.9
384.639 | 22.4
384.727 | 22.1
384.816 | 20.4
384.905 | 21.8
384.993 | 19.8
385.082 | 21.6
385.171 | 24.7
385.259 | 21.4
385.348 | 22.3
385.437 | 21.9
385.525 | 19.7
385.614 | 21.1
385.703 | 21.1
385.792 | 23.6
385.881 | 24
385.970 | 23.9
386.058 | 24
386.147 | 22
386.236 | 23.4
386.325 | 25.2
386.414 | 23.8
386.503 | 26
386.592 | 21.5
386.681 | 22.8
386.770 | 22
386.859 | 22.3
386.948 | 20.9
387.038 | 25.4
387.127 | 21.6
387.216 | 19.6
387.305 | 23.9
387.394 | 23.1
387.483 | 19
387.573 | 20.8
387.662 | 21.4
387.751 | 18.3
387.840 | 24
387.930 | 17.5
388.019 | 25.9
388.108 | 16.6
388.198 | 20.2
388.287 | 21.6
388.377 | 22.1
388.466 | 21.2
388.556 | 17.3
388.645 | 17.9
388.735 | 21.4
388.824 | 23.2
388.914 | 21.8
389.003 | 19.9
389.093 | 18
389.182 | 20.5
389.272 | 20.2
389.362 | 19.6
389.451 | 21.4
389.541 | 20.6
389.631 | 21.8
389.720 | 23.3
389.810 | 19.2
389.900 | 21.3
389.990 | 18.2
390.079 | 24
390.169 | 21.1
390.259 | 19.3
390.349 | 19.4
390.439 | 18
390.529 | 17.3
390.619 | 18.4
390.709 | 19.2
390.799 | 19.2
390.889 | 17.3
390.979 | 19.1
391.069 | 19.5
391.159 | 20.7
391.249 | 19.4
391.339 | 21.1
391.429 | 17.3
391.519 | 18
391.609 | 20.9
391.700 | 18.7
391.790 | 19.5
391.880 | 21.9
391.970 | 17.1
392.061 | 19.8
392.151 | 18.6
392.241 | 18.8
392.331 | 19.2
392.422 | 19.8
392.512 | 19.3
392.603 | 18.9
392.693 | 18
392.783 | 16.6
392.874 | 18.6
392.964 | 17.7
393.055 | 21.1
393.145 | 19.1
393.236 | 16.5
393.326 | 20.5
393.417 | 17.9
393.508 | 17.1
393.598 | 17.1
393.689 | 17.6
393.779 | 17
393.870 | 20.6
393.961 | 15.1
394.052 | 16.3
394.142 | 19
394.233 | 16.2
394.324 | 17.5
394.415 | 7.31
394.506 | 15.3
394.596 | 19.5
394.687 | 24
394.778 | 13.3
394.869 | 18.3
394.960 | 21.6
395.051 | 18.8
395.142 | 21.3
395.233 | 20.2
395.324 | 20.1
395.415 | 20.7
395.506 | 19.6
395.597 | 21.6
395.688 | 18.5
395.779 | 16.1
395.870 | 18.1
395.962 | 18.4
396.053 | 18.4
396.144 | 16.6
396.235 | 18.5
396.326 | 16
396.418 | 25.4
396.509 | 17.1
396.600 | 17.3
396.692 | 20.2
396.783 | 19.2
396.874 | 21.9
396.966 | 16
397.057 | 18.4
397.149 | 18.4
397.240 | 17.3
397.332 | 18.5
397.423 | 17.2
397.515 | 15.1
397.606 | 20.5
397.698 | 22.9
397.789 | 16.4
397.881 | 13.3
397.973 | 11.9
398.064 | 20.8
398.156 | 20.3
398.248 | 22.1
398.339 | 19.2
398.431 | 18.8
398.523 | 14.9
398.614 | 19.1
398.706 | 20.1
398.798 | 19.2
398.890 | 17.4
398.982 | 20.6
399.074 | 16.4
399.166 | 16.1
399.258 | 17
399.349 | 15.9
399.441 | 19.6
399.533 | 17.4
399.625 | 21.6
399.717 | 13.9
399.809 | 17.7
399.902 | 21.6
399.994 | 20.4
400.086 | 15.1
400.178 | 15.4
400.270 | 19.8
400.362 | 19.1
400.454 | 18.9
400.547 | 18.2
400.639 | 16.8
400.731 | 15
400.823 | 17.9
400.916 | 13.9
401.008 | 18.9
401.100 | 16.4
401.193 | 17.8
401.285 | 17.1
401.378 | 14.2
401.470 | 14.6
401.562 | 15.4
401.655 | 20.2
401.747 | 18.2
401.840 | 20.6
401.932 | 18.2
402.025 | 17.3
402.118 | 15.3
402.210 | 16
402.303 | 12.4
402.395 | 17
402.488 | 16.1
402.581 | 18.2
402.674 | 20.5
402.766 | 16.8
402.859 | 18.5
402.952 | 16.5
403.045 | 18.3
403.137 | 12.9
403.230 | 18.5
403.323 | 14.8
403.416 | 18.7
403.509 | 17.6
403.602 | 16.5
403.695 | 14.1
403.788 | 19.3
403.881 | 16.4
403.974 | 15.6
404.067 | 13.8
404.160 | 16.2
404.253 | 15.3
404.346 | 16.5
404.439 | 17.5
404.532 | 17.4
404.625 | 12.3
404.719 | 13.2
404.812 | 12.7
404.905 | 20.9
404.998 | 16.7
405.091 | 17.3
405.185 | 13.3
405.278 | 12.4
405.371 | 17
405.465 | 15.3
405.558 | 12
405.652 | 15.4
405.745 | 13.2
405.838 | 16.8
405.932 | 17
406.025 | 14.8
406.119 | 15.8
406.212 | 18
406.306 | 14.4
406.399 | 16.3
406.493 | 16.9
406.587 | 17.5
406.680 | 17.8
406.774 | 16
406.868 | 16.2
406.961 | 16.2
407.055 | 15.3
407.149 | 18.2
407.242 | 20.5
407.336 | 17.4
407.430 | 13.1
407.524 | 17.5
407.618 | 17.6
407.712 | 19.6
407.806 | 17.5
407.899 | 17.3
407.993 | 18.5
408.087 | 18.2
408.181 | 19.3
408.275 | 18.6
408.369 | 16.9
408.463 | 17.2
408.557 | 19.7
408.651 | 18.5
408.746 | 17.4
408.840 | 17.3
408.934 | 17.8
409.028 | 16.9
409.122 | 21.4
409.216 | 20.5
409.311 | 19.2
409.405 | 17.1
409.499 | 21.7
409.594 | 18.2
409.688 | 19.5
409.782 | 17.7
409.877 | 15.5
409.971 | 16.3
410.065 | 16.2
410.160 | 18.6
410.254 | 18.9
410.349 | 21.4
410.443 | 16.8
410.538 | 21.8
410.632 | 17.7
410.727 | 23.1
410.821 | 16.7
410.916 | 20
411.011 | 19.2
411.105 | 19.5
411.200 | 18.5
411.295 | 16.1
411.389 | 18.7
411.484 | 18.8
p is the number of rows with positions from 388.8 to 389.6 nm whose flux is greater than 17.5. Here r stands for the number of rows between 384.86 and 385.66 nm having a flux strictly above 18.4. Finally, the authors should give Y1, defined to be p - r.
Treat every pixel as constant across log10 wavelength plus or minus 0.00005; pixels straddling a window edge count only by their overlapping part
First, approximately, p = 9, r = 9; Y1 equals 0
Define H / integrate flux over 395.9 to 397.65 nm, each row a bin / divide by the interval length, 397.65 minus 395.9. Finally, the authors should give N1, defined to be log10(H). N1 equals 1.27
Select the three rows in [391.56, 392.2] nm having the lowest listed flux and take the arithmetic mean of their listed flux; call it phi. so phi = 18.1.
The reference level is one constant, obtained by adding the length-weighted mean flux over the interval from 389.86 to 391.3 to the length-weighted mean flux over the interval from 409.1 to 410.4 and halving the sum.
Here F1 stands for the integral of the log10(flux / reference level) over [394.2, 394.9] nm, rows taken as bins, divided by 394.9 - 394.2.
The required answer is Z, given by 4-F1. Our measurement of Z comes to 4.09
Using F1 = -0.087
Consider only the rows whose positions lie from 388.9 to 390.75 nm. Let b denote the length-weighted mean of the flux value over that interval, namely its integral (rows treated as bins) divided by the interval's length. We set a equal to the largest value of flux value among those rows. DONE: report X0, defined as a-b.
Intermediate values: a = 24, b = 20.1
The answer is 3.91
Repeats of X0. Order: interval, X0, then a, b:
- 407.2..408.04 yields 2.85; 20.5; 17.6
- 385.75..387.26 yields 2.94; 26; 23.1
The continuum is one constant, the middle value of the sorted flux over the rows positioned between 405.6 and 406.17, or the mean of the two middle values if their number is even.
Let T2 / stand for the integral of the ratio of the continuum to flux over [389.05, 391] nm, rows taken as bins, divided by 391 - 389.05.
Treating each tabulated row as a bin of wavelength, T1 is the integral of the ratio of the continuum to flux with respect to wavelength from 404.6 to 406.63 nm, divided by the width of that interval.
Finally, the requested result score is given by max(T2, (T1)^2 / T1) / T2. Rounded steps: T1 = 1.03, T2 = 0.79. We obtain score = 1.30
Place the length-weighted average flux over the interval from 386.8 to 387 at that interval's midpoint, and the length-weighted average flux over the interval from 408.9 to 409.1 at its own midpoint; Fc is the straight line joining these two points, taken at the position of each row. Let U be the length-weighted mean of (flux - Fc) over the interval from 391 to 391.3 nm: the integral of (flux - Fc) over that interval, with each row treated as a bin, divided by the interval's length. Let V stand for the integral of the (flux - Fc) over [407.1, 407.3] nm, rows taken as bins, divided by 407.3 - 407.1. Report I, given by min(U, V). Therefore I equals -1.1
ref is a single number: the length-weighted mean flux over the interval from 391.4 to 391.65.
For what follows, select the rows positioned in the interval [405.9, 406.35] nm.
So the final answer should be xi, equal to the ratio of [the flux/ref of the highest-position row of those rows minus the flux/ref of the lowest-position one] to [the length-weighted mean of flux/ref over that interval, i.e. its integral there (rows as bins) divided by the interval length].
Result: -0.16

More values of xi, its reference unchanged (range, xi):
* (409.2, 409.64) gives -0.12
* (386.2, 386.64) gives -0.08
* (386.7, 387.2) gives -0.02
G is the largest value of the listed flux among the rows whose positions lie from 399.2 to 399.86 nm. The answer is 21.6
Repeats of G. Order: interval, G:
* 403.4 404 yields 19.3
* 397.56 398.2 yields 22.9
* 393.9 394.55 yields 19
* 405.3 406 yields 17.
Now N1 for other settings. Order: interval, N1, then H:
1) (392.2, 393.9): 1.27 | 18.5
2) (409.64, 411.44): 1.27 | 18.5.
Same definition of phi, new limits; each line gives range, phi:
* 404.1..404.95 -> 12.7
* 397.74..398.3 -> 13.9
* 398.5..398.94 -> 17.1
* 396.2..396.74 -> 16.8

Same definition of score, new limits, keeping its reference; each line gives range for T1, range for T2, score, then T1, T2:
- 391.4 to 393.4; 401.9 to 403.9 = 1.00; 0.83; 0.94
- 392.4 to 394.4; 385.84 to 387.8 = 1.27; 0.89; 0.70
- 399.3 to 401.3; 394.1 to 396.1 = 1.00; 0.90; 0.90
